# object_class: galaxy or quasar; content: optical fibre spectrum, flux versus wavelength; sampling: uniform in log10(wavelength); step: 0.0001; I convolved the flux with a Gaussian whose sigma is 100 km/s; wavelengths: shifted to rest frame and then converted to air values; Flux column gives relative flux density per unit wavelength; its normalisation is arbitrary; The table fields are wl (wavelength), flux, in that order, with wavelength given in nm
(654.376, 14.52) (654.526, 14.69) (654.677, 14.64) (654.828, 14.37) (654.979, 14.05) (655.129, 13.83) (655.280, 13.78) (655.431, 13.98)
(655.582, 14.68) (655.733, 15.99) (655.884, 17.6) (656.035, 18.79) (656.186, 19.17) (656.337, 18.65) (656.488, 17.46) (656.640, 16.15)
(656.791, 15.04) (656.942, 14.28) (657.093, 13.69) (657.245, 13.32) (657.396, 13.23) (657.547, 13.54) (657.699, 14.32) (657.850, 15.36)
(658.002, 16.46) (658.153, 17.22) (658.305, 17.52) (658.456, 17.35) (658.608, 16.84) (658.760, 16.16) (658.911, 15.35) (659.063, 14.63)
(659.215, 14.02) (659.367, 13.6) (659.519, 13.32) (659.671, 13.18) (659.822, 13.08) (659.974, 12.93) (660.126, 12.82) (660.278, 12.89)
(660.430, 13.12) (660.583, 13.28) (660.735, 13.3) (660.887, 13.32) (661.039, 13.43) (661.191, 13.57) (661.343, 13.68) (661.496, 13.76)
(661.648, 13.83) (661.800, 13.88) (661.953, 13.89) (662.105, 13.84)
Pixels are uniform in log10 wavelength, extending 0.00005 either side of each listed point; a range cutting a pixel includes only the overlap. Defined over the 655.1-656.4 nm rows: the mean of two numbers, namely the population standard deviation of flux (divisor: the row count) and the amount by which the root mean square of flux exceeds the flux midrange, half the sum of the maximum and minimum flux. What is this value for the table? 1.05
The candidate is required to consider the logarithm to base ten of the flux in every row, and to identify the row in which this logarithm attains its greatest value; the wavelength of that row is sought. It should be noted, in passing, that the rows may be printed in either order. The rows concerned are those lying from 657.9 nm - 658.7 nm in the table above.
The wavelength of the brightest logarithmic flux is 658.305 nm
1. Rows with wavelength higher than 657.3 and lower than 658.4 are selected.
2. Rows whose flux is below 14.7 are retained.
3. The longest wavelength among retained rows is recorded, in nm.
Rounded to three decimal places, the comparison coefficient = 657.699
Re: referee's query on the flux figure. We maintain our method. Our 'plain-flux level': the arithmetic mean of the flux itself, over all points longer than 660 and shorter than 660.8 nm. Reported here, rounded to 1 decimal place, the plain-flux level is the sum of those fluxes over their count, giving 13.1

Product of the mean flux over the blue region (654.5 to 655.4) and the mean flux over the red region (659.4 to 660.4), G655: 185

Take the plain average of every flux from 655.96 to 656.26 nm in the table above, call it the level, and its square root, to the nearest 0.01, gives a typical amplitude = 4.36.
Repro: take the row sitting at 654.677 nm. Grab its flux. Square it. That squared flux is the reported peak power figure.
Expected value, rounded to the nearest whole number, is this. 214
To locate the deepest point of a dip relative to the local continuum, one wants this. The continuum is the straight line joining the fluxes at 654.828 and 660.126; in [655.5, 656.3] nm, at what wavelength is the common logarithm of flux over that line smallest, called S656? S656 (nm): 655.582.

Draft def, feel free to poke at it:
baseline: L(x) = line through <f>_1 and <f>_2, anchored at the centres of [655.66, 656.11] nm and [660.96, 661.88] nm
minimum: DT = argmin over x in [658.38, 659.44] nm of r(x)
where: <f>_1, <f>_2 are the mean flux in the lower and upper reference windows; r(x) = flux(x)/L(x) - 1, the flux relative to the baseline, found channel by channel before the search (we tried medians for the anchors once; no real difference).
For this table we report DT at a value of 659.367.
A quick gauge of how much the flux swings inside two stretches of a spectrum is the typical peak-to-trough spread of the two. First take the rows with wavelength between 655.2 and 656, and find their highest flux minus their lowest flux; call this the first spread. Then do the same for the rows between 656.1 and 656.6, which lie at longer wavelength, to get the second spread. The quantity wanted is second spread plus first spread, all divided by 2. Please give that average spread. 2.8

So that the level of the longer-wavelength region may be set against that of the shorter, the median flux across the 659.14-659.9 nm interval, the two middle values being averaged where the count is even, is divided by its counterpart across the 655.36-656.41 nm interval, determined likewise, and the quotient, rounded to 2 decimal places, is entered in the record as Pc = 0.76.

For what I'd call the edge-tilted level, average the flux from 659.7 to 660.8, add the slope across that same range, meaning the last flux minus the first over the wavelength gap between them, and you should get 13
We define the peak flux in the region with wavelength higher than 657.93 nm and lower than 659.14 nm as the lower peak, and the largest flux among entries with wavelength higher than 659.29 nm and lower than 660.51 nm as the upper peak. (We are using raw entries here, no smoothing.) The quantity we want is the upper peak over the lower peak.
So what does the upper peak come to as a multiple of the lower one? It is 0.78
